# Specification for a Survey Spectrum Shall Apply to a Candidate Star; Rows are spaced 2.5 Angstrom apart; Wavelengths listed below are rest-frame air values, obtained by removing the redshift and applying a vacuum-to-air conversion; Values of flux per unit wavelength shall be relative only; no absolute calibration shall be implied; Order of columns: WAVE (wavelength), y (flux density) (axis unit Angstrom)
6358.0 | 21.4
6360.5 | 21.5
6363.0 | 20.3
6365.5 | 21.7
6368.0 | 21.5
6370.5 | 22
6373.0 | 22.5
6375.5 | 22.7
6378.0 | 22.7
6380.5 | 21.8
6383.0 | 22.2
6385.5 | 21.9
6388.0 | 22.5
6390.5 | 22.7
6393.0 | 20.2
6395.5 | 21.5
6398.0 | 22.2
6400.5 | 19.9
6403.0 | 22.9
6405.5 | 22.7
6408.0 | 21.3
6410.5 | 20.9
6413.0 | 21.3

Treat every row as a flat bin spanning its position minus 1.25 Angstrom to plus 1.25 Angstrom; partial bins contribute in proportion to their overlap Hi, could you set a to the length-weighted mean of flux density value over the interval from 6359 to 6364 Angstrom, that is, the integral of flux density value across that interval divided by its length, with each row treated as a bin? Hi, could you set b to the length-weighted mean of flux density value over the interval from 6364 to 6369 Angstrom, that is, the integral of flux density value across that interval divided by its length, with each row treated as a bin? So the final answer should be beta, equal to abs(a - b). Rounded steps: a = 21.0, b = 21.5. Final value 0.6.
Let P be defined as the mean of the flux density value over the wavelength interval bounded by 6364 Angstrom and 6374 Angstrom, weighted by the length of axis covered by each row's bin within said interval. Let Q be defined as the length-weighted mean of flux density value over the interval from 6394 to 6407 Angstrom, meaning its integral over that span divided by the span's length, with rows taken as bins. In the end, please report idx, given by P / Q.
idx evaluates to 1.00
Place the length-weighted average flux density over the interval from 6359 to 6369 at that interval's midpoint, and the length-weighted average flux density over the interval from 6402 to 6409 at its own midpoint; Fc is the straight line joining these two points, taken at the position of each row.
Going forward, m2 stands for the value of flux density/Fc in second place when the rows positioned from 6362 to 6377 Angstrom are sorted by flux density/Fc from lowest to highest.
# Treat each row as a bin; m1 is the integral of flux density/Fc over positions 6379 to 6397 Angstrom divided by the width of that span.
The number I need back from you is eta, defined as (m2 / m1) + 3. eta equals 4.01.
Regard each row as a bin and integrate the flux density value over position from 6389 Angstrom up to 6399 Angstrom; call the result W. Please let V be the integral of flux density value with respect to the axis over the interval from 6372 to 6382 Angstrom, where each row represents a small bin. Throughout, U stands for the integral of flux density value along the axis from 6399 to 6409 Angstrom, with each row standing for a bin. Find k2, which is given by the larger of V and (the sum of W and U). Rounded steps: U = 217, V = 224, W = 217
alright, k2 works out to 434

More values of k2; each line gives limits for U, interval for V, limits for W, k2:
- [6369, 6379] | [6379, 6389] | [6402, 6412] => 444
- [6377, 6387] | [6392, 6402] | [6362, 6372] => 436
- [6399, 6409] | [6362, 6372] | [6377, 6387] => 439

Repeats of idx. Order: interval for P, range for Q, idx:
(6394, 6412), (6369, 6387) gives 0.97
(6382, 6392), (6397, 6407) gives 1.02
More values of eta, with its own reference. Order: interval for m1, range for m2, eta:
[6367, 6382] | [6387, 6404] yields 3.89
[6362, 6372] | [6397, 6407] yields 4.00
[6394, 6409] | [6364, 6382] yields 4.03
